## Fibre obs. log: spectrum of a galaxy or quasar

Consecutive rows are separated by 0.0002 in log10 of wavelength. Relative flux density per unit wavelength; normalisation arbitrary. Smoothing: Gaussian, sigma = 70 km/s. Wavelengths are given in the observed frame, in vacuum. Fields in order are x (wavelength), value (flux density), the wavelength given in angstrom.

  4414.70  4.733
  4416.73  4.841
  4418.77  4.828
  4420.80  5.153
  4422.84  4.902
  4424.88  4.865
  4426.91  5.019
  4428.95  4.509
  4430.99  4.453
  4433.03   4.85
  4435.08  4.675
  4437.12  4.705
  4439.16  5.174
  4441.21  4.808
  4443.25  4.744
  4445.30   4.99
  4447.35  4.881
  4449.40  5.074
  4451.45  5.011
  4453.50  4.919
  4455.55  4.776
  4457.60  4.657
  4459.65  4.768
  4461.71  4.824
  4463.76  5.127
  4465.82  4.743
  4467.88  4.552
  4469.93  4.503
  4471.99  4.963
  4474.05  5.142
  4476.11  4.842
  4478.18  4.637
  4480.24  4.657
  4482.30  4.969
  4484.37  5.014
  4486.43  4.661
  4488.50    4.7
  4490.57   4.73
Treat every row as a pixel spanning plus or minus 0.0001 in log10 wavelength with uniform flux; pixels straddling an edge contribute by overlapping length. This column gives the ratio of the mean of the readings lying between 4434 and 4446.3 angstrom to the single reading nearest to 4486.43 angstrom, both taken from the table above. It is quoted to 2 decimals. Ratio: 1.04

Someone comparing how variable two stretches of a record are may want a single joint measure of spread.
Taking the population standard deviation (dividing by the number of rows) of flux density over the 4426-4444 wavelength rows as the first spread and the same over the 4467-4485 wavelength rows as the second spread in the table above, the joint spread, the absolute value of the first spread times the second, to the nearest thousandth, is 0.046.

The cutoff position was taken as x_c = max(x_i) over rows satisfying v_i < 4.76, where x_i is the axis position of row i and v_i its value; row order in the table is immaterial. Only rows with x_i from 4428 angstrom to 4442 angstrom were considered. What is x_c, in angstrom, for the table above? 4437.12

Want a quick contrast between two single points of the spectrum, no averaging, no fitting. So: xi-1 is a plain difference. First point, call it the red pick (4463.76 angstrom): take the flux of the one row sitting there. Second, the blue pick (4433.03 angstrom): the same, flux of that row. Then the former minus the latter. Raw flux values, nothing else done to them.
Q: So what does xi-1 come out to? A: 0.28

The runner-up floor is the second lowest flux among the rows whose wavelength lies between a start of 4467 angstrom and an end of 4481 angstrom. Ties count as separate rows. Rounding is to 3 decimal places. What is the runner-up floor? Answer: 4.552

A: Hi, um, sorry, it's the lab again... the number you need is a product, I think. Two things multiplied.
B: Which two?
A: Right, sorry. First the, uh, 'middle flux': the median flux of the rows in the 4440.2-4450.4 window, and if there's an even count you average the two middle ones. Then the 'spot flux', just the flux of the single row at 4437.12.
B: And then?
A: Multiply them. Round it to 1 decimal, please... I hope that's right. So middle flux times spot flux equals 23.0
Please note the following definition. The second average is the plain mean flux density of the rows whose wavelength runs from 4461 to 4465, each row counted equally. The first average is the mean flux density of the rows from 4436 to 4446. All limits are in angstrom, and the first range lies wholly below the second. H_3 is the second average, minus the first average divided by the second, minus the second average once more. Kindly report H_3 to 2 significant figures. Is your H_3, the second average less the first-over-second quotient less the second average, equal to -0.98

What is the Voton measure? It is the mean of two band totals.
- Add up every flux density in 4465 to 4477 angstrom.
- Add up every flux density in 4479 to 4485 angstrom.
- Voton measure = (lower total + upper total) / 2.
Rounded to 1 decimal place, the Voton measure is 21.7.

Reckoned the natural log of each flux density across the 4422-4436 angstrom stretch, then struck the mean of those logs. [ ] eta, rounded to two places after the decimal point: 1.56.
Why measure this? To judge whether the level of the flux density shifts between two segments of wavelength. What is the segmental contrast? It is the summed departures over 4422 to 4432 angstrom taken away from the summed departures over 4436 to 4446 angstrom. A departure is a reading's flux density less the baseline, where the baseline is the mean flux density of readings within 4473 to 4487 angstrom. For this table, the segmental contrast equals 0.7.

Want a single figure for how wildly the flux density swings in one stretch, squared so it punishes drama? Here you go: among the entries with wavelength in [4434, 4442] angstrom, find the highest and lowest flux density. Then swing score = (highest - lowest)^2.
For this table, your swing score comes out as 0.25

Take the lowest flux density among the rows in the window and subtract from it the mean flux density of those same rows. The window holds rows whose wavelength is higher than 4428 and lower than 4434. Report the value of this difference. -0.151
